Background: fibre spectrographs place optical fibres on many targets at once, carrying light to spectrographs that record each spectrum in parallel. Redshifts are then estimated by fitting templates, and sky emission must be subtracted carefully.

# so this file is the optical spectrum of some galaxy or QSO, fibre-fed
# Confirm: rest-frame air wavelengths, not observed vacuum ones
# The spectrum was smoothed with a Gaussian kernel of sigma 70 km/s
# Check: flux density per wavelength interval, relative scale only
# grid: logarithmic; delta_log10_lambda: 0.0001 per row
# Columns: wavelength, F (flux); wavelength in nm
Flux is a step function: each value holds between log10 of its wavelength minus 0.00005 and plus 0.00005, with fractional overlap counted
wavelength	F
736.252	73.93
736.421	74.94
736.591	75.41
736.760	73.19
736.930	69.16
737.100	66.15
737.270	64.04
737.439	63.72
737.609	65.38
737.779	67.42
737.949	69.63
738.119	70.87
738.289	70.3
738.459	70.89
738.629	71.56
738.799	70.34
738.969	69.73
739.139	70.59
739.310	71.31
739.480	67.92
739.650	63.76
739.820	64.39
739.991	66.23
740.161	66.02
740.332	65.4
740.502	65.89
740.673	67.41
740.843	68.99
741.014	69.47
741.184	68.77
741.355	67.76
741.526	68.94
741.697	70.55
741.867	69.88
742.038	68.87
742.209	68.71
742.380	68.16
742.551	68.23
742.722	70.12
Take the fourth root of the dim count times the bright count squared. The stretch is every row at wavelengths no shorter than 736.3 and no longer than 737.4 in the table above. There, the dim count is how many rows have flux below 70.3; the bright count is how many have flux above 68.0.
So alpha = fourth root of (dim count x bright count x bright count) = 2.6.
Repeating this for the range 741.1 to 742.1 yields 3.3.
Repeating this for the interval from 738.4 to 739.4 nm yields 2.4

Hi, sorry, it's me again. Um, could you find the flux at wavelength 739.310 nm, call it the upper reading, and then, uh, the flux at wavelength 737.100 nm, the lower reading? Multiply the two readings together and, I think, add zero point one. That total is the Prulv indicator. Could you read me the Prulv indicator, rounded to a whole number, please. 4717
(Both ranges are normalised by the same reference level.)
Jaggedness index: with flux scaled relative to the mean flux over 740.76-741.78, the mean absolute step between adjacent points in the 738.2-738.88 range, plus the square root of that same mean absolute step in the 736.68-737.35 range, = 0.22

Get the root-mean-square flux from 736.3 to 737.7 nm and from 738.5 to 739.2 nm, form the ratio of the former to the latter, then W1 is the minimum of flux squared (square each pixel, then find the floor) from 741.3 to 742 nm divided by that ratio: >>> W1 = 4685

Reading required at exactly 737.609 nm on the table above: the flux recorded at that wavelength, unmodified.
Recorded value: 65.38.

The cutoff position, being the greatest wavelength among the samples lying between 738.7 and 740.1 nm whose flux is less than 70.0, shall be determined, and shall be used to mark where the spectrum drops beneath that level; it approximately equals 739.991 nm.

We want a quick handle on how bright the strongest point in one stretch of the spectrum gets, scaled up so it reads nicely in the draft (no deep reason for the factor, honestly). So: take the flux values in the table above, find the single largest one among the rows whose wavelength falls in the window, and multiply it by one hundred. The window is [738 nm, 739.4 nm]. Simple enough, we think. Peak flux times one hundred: 7156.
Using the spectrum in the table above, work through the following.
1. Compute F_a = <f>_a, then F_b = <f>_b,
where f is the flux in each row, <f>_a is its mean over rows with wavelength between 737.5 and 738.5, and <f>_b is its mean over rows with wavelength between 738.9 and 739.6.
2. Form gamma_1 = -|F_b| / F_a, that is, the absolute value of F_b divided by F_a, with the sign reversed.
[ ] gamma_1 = -1.01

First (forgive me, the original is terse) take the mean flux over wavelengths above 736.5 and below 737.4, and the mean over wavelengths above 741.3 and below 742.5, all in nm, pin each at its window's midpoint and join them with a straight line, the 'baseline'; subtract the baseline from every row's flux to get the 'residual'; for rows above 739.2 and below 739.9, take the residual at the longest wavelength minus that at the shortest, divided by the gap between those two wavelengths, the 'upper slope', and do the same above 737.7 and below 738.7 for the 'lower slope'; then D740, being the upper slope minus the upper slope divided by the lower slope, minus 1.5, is -12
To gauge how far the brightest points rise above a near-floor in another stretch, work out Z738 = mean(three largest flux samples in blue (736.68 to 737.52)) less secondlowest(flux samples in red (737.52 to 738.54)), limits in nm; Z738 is 2.1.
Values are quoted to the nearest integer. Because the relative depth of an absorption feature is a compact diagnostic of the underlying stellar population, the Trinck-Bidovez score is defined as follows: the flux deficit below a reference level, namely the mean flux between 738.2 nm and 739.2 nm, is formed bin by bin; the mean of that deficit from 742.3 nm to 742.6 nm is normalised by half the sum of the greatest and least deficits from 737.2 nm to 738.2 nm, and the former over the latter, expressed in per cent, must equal 73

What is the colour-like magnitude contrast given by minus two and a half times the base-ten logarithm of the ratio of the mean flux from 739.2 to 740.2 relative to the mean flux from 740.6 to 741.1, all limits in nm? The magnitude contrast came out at 0.03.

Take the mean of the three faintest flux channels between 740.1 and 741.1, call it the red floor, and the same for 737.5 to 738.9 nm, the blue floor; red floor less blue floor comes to -1.7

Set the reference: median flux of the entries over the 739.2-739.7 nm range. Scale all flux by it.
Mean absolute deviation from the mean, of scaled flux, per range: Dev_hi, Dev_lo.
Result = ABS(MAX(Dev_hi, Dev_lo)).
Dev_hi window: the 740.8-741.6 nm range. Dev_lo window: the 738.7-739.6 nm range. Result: 0.014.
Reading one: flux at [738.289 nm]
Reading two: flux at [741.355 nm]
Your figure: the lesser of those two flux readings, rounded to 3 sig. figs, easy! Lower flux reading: 67.8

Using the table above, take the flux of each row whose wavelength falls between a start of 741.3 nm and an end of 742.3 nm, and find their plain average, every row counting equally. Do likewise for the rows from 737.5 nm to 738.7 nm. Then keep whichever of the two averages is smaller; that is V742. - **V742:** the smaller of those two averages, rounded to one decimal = 69.1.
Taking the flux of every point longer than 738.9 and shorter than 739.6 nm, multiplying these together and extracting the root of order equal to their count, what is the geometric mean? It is 69.9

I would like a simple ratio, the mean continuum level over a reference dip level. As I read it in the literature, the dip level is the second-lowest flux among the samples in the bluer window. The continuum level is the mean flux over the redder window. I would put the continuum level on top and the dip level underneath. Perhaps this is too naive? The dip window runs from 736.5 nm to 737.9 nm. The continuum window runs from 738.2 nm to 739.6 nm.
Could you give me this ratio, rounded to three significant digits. 1.10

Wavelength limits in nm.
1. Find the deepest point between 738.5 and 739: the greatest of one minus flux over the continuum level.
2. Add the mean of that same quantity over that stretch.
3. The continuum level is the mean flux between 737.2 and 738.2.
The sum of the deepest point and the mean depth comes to -0.10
